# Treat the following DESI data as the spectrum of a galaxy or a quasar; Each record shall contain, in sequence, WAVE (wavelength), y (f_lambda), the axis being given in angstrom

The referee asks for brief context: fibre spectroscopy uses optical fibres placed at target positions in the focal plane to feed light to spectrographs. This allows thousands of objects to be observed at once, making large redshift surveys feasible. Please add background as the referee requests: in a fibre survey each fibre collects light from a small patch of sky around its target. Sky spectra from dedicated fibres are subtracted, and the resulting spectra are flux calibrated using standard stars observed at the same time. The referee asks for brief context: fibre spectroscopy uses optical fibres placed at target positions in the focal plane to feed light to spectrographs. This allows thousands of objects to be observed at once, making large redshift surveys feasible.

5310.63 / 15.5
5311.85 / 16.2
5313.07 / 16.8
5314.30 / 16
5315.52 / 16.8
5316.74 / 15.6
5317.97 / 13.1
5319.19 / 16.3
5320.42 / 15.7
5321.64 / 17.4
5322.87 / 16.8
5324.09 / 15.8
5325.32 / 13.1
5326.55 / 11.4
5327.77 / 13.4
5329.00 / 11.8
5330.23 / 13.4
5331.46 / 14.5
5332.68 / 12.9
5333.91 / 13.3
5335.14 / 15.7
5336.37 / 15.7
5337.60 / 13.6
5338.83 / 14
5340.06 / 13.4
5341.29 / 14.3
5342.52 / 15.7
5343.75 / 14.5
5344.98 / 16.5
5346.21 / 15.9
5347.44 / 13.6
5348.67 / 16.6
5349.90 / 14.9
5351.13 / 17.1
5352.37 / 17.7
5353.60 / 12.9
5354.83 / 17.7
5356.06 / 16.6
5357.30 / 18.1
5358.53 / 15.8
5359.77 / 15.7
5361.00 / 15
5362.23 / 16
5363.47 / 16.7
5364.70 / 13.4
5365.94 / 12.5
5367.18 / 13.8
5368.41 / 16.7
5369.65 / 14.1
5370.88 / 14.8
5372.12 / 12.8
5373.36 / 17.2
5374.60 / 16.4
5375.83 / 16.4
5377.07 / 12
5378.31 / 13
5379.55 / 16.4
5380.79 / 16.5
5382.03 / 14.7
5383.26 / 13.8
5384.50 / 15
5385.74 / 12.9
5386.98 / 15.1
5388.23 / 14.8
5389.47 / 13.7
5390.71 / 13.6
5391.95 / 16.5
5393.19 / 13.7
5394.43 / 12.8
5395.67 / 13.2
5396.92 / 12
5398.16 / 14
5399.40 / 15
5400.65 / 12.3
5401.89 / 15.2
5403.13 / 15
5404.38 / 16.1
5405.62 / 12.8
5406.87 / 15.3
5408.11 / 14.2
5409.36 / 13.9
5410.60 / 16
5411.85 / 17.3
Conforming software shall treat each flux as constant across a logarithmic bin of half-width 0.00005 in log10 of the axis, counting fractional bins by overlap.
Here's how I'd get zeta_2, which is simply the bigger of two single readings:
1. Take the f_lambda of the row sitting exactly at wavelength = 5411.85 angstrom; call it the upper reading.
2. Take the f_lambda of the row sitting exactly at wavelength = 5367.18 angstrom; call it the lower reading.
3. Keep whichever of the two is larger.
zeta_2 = 17.3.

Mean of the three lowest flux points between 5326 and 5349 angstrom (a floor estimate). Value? 12.03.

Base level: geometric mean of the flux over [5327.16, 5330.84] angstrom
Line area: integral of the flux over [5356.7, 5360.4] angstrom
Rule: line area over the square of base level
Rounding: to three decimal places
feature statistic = 0.371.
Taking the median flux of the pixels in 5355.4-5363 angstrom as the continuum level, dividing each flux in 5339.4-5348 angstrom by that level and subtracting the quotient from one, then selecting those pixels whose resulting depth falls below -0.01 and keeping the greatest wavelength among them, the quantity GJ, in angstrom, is 5344.98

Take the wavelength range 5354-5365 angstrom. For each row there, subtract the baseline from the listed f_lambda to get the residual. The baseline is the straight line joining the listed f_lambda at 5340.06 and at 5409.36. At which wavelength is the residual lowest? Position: 5364.70 angstrom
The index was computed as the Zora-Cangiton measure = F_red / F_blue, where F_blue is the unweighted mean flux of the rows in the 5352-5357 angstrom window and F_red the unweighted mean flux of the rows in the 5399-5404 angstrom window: 0.89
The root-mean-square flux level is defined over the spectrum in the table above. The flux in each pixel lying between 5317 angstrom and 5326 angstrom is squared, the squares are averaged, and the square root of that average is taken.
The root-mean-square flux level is 15.5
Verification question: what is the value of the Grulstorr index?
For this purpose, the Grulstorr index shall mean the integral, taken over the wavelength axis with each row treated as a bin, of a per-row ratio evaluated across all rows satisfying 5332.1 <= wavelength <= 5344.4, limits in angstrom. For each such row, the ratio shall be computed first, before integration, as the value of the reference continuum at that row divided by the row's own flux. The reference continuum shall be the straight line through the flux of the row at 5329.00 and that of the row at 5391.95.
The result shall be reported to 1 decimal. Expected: 10.8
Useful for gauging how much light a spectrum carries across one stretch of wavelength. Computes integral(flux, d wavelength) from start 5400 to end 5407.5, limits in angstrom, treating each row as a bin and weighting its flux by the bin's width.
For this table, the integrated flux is 108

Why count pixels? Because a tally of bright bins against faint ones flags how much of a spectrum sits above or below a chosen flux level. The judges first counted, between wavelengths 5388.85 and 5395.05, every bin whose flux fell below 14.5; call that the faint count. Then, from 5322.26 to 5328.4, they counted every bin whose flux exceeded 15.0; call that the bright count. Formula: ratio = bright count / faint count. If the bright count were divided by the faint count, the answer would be 0.50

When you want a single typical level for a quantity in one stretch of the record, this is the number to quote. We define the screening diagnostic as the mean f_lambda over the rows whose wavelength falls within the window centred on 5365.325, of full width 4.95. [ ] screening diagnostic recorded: 14.1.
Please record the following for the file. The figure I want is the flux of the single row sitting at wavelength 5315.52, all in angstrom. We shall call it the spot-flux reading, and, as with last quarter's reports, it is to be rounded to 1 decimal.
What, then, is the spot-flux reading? 16.8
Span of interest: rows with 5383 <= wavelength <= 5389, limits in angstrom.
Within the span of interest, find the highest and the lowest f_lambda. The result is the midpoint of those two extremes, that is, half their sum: 14.00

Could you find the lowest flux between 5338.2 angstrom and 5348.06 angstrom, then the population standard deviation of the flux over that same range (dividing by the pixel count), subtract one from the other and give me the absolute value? 12.3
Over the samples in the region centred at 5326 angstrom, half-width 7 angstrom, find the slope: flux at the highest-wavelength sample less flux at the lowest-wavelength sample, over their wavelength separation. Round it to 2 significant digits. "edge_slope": -0.25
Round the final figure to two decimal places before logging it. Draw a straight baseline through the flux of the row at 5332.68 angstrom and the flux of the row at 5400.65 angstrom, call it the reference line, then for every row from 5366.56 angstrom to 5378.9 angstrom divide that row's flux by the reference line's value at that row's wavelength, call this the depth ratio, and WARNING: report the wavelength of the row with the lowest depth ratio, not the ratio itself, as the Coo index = 5377.07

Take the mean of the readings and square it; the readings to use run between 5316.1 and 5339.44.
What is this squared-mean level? 207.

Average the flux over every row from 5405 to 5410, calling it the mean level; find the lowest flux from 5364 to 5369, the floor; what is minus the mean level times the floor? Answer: -176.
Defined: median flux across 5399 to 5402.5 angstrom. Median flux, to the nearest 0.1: 15.0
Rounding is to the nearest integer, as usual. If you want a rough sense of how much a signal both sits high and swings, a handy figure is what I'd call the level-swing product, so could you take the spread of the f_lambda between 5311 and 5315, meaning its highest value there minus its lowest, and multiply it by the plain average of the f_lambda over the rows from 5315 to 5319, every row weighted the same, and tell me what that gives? 12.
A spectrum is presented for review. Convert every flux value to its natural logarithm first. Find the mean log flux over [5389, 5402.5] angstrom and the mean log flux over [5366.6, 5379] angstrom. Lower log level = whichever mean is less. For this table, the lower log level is 2.62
